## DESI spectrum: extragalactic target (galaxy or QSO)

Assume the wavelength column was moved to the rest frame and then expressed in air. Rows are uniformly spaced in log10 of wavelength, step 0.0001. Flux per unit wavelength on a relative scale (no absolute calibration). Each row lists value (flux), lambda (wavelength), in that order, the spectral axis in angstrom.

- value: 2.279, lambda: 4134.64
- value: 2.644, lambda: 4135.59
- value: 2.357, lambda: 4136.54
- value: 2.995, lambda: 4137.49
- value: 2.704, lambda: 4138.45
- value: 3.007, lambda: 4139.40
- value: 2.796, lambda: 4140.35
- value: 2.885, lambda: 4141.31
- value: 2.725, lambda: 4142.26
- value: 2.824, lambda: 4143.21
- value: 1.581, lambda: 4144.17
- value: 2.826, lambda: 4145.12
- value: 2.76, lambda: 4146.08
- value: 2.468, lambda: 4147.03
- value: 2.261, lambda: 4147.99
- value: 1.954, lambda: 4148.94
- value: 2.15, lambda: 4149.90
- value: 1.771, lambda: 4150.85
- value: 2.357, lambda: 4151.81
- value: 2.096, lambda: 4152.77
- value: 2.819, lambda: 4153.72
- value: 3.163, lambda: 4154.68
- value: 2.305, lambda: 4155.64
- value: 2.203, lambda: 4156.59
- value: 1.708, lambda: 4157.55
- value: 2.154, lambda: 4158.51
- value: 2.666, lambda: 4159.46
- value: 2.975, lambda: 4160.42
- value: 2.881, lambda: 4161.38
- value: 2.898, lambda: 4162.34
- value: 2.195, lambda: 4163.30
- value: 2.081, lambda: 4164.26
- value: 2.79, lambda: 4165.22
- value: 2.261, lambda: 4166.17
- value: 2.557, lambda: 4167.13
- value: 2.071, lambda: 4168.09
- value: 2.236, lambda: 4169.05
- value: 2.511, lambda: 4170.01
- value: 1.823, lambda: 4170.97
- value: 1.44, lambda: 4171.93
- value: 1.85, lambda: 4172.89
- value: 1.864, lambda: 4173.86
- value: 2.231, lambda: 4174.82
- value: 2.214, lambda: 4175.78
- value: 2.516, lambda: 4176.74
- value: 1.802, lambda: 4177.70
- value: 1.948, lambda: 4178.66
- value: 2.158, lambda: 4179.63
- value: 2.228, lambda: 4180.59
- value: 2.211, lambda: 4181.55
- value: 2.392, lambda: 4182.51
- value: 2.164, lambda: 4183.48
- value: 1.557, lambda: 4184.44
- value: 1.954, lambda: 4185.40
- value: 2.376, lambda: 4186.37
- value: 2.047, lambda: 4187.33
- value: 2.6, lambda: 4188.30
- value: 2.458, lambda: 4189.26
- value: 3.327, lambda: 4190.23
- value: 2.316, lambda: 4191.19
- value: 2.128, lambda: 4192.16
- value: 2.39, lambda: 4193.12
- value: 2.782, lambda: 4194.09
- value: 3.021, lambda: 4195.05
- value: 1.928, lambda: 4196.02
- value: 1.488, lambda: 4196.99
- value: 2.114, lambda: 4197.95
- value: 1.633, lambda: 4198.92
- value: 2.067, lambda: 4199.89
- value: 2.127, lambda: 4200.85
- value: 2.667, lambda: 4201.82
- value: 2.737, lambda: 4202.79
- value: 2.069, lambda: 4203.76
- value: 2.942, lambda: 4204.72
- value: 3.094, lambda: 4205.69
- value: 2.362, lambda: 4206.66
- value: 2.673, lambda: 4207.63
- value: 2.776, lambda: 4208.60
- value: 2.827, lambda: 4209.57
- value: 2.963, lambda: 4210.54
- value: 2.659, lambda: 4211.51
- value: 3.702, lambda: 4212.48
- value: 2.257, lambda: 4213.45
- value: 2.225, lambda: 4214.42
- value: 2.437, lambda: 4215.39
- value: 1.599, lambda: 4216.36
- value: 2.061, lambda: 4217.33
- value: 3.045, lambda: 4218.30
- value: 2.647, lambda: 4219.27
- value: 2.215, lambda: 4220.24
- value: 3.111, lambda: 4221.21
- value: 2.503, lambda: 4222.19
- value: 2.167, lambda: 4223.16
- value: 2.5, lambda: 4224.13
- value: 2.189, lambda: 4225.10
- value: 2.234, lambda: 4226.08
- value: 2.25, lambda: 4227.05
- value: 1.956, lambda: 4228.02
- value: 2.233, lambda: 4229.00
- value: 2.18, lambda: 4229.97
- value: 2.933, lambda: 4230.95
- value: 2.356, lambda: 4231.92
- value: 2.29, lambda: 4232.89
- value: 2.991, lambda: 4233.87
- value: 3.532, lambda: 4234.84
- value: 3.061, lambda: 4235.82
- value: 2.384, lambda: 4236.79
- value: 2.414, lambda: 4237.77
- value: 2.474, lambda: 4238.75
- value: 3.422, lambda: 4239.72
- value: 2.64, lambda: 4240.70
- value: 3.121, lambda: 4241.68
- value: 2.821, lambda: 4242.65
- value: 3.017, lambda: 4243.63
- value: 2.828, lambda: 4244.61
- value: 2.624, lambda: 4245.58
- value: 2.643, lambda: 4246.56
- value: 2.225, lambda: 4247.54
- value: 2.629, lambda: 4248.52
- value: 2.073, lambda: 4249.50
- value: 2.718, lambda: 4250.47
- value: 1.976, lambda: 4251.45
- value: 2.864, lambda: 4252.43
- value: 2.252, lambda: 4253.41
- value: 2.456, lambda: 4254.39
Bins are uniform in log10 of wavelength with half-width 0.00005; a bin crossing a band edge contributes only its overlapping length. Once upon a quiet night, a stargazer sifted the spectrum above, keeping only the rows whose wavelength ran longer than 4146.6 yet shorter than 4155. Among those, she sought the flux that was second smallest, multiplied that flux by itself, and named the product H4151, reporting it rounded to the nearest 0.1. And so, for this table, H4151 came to 3.8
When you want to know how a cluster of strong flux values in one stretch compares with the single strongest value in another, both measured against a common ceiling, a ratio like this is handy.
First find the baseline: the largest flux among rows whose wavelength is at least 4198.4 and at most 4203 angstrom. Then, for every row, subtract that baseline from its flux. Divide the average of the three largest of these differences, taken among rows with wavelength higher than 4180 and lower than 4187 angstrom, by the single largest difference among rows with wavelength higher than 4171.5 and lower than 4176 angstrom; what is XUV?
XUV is 0.8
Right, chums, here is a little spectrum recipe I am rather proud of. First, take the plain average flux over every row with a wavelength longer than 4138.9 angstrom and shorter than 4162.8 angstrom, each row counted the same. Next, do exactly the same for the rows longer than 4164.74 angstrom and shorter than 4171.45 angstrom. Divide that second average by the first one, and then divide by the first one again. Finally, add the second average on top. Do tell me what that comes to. 2.7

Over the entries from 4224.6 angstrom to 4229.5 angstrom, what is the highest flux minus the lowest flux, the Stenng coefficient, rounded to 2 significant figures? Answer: 0.29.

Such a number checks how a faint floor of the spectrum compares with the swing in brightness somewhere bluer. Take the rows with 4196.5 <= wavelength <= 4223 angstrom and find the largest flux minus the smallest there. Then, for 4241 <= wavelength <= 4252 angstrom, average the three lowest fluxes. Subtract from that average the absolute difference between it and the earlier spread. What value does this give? 1.97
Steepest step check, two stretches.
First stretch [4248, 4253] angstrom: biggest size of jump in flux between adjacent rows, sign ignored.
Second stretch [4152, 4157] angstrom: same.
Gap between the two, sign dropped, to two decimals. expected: 0.03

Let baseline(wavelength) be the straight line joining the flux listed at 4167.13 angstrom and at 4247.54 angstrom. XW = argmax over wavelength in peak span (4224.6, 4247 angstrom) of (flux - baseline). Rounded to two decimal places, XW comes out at 4234.84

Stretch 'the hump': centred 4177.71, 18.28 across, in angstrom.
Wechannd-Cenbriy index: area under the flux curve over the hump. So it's 38.0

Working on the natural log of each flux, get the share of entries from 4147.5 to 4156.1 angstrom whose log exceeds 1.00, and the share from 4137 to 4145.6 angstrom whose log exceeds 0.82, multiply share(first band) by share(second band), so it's 0.20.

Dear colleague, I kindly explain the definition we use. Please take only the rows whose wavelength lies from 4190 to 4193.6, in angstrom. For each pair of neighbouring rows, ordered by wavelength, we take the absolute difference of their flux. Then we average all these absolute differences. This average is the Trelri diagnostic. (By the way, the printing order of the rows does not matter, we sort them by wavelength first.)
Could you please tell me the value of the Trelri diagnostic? 0.49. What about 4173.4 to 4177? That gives 0.23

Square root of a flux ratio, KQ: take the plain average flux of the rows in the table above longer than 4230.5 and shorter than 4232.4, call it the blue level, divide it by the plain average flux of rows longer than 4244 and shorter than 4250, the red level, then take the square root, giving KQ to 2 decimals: 1.03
